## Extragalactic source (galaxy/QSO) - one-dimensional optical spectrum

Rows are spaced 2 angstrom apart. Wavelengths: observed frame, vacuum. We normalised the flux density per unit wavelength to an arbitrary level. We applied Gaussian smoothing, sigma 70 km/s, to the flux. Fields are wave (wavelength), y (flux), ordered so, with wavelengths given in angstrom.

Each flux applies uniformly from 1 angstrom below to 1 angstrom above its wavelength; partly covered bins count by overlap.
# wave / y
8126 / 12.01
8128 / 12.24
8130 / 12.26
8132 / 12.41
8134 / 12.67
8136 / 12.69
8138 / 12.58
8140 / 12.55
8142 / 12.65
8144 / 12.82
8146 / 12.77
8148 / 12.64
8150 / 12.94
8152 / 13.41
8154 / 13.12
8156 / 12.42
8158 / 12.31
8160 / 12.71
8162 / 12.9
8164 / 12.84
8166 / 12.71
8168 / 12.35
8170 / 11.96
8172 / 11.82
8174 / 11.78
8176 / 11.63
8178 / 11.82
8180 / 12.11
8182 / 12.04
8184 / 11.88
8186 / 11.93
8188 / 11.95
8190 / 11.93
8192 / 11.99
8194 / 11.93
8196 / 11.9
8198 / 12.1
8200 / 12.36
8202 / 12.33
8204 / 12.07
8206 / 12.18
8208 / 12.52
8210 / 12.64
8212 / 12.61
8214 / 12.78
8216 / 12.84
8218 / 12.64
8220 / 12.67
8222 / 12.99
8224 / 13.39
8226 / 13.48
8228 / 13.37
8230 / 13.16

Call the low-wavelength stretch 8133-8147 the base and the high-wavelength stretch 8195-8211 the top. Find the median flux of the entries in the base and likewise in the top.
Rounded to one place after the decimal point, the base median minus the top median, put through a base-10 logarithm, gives -0.4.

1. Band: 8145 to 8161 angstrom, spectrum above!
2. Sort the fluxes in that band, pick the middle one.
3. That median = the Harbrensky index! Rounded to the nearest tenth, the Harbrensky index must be 12.7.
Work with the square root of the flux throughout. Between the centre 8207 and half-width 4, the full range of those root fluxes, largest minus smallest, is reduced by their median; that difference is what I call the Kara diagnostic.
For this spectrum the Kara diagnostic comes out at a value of -3.43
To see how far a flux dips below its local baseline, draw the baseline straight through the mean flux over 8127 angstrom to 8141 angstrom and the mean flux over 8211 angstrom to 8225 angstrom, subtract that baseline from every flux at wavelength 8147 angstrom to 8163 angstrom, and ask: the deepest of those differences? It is -0.28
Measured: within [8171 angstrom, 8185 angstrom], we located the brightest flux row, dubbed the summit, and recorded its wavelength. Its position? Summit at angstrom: 8180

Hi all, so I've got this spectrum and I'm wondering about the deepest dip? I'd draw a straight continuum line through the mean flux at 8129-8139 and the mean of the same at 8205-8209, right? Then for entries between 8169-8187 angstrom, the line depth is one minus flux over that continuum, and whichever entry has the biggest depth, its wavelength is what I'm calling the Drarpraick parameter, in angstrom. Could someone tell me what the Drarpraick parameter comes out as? 8176 angstrom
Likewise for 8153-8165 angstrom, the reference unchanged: 8158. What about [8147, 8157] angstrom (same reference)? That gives 8156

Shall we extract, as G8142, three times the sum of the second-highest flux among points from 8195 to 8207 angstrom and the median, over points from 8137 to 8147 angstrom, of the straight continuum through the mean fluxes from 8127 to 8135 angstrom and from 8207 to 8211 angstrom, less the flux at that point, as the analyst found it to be 36.3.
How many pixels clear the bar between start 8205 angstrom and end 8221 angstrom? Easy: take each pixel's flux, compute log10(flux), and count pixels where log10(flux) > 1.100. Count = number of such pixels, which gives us 6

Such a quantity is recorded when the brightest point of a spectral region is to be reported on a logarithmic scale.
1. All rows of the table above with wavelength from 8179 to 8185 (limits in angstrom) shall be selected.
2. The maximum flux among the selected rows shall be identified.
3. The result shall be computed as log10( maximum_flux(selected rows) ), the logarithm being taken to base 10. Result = 1.08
